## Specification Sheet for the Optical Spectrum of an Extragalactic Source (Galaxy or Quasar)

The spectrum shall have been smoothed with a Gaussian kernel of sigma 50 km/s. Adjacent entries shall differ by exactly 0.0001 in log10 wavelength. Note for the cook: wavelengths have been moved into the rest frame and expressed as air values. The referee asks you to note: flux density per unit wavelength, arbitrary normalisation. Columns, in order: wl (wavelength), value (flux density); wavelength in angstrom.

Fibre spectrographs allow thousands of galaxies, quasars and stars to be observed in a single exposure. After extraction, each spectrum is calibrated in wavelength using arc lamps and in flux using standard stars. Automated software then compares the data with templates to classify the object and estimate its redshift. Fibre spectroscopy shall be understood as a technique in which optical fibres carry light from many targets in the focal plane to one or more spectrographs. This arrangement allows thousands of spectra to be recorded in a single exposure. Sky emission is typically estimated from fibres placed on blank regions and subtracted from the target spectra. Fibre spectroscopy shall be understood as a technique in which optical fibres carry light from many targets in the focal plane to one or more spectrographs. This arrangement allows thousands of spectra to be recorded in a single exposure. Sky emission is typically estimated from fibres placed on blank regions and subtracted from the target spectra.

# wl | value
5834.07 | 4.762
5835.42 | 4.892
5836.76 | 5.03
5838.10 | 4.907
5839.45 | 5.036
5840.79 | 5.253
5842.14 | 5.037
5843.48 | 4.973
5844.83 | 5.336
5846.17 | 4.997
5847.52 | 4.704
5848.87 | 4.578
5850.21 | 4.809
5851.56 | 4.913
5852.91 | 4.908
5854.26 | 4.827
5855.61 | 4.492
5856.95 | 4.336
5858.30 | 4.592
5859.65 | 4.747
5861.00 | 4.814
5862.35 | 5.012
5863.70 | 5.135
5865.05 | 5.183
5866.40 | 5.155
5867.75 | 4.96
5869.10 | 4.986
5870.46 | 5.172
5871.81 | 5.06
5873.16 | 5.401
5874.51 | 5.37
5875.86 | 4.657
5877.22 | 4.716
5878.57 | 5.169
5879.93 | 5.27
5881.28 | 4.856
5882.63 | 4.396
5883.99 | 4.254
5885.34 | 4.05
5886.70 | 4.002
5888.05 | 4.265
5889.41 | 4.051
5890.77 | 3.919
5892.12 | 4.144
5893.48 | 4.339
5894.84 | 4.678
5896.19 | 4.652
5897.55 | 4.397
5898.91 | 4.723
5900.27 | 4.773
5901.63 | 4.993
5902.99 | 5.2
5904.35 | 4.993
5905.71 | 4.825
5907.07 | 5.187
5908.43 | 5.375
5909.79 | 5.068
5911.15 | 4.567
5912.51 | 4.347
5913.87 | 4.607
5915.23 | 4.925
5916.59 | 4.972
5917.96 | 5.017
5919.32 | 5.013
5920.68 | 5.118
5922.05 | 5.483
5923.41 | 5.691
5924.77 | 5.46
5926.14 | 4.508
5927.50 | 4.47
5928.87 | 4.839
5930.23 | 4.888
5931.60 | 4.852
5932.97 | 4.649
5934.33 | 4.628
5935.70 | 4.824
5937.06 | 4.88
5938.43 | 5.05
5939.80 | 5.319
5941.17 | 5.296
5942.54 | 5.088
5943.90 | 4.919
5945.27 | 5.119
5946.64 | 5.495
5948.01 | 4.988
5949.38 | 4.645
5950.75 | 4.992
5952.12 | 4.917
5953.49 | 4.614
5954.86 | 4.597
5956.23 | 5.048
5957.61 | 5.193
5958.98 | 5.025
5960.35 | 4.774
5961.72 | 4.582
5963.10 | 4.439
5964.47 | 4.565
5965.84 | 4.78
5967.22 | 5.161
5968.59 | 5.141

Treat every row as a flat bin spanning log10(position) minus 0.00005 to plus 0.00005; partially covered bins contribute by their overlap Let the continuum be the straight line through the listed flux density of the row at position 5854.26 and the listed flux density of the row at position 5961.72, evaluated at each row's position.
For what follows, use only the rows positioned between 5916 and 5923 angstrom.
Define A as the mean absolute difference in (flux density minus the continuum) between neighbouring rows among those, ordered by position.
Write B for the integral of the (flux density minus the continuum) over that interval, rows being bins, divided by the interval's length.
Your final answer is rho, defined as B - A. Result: 0.3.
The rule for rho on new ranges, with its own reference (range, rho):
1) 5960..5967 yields -0.1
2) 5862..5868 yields 0.2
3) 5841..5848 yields -0.1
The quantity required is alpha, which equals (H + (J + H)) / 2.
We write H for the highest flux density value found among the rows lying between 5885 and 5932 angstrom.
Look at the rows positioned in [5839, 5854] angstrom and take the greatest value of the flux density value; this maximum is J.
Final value 8.4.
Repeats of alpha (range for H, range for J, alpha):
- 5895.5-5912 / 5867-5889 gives 8.1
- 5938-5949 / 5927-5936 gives 7.9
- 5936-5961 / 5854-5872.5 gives 8.1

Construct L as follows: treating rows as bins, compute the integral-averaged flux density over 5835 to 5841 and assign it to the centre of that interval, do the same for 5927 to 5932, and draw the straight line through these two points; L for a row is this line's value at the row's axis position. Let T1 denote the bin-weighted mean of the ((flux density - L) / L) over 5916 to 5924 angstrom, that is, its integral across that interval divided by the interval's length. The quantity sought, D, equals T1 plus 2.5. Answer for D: 2.59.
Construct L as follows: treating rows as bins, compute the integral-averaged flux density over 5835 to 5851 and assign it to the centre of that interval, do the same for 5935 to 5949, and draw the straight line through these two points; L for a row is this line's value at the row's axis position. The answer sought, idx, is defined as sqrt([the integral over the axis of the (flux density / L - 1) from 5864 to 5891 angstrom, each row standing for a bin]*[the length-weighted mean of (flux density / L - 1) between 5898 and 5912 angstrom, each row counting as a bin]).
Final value 0.15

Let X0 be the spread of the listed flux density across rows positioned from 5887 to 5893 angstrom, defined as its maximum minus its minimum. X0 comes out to 0.35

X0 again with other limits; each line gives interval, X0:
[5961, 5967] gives 0.34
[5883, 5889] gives 0.26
